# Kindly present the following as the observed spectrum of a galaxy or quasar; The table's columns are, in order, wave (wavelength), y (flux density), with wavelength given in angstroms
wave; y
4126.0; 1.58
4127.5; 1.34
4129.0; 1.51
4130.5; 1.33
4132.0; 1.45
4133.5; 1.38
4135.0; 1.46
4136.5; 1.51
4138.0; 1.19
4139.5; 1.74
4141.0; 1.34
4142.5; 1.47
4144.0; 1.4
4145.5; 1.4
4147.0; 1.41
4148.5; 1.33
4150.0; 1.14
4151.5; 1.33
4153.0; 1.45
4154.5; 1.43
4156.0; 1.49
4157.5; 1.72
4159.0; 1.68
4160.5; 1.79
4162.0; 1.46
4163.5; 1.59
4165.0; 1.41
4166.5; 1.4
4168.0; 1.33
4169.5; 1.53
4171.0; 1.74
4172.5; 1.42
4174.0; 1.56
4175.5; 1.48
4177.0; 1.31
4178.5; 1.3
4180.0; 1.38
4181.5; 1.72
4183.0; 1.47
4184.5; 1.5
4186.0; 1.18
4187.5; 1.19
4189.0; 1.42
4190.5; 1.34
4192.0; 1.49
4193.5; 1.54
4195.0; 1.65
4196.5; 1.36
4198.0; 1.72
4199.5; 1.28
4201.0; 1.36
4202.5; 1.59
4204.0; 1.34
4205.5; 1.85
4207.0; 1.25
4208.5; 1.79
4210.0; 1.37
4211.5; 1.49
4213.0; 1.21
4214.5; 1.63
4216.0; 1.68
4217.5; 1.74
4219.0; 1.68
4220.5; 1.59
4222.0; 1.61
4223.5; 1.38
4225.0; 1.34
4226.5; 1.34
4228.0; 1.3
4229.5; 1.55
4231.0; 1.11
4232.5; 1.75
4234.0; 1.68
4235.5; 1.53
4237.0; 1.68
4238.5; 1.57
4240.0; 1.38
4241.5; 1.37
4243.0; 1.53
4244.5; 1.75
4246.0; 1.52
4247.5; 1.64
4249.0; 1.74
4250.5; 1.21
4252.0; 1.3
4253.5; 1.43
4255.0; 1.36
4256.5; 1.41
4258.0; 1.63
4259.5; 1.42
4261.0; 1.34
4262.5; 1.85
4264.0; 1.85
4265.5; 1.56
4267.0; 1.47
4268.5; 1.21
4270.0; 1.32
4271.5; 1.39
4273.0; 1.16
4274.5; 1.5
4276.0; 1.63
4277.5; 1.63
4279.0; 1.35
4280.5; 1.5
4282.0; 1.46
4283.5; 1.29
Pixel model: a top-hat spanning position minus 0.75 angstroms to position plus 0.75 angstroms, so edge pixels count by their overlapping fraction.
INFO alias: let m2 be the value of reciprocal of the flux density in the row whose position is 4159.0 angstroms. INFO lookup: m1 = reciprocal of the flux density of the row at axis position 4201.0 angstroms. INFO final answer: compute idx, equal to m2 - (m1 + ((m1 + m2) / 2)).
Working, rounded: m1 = 0.74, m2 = 0.60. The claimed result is -0.81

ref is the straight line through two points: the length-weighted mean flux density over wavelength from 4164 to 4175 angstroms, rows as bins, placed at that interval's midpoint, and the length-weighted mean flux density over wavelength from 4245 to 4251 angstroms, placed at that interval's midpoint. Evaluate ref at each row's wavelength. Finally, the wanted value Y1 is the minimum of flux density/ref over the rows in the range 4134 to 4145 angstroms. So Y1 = 0.81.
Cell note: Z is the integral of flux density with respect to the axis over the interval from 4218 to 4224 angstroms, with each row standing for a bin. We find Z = 9.5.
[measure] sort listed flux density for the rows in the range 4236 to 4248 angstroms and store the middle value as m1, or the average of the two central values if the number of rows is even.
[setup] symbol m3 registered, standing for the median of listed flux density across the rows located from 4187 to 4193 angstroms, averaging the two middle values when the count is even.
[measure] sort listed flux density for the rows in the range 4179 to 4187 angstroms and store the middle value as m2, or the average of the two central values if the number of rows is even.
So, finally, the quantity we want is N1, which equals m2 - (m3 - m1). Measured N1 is 1.64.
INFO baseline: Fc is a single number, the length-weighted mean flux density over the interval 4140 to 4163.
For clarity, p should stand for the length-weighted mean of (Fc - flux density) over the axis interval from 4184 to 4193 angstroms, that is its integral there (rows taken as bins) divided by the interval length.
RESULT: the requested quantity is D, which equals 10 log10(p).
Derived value -10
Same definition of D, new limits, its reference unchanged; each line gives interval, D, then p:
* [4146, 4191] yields -20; 0.010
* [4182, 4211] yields -32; 0.001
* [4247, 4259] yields -39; 0.000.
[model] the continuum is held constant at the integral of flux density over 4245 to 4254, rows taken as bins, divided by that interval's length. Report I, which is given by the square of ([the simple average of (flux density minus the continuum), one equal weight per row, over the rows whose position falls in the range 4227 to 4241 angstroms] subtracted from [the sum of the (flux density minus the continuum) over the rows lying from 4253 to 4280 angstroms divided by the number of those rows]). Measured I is 0.0011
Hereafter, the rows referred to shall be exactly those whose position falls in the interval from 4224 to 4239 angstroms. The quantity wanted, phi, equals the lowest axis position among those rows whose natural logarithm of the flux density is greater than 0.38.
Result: 4229.5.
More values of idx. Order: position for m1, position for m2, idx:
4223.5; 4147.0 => -0.73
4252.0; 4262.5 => -0.88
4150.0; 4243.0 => -0.99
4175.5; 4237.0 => -0.72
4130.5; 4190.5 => -0.75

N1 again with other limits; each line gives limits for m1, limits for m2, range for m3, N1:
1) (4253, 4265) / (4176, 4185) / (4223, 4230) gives 1.51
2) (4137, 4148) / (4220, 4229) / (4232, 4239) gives 1.08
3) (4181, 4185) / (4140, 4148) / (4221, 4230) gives 1.54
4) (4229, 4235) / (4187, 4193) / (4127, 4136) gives 1.58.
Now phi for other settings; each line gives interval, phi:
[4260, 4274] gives 4262.5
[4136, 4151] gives 4136.5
